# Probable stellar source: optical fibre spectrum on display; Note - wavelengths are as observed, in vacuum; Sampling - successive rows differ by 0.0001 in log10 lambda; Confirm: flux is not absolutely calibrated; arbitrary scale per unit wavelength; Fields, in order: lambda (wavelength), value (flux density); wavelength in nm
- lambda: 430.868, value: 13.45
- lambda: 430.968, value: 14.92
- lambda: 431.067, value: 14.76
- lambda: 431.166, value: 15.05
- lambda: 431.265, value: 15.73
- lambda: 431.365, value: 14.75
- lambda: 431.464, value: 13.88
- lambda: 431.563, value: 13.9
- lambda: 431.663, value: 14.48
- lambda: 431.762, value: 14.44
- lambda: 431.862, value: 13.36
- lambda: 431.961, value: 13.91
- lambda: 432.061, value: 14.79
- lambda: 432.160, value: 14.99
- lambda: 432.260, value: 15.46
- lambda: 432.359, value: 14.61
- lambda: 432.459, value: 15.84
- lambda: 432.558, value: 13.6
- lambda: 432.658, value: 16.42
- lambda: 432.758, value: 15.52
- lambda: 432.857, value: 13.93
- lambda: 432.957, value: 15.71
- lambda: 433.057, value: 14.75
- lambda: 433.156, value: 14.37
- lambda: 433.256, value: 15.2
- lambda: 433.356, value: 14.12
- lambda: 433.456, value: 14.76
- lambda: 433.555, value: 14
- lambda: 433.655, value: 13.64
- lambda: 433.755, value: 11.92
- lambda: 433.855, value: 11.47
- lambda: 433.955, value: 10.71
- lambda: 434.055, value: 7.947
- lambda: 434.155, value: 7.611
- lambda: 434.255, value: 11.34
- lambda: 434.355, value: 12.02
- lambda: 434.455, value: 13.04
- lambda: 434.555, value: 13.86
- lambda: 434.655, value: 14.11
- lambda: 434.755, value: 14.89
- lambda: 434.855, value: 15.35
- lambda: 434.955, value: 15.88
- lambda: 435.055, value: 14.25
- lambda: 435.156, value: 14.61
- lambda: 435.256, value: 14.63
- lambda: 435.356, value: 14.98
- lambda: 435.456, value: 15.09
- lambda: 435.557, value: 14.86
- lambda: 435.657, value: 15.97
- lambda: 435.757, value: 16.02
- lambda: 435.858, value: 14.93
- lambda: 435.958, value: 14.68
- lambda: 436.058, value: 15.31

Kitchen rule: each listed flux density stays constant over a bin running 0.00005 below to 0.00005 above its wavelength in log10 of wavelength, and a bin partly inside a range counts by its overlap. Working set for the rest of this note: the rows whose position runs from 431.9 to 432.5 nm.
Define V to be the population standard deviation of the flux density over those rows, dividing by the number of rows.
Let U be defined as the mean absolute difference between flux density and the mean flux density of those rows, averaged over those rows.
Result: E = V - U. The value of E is 0.12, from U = 0.50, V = 0.62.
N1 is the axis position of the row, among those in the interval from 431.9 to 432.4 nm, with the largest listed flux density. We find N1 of 432.260 nm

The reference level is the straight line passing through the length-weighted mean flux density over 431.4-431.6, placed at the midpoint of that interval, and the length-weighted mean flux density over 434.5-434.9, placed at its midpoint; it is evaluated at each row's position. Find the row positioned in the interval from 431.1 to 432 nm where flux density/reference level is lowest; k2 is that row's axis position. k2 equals 431.862 nm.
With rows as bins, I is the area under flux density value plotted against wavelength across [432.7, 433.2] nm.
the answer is 7.45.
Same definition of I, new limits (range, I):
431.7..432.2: 7.15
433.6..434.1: 5.59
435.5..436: 7.64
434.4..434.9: 7.11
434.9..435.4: 7.44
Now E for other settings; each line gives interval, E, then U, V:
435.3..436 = 0.06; 0.44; 0.50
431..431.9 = 0.14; 0.52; 0.67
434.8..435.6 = 0.10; 0.37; 0.47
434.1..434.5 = 0.35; 1.70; 2.05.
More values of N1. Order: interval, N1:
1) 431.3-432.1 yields 432.061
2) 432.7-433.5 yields 432.957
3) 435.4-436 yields 435.757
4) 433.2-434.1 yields 433.256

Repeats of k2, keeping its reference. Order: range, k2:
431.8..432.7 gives 431.862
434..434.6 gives 434.155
